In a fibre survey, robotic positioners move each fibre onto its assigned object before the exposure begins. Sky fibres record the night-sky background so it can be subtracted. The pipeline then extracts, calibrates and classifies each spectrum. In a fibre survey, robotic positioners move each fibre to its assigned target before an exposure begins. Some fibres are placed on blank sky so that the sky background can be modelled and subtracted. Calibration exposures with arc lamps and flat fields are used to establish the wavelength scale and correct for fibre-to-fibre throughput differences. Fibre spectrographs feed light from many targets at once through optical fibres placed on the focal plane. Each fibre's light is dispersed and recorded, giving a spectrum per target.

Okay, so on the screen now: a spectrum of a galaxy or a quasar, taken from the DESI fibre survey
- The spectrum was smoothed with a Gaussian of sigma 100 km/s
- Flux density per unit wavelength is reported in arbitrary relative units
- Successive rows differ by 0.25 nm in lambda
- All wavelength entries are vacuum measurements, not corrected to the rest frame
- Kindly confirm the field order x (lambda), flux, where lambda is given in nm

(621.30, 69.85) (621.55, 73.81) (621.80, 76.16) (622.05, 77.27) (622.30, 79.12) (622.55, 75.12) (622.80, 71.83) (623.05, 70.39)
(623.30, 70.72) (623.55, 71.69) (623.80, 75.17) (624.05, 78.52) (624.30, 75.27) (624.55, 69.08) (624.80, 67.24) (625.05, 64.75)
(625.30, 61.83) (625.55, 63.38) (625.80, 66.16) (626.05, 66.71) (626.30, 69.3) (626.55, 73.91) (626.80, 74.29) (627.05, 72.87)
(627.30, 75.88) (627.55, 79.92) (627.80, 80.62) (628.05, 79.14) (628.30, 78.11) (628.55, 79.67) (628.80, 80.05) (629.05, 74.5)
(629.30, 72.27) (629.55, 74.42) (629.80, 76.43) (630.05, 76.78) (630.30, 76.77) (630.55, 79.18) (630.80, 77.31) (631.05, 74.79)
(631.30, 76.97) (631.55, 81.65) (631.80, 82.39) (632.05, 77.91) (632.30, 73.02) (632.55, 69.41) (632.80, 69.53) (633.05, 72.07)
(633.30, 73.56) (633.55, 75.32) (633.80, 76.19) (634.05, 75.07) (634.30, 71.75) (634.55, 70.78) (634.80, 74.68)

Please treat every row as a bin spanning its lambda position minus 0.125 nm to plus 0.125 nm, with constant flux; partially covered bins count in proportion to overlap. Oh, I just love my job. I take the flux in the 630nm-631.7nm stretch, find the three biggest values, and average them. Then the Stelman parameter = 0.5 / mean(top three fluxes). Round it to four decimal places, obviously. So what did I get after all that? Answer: 0.0063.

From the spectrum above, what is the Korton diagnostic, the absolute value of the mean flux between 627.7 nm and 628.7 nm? 79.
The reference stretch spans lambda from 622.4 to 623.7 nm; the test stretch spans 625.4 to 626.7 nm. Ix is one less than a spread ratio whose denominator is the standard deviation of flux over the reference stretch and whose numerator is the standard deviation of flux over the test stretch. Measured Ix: 1.1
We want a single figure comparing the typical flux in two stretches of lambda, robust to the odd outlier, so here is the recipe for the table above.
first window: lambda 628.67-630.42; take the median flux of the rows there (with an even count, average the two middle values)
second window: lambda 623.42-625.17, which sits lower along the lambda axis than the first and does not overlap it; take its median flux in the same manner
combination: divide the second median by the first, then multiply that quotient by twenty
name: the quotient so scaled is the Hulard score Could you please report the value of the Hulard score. 18.8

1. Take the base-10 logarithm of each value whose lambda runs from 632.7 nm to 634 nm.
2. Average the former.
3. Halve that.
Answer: 0.933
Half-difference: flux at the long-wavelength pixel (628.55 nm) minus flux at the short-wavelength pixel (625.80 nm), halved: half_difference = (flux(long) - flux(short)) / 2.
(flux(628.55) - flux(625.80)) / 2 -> 6.8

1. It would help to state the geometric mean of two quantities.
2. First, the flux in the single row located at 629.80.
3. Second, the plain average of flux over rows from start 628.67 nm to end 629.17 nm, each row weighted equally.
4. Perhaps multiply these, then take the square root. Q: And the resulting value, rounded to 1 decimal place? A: 76.9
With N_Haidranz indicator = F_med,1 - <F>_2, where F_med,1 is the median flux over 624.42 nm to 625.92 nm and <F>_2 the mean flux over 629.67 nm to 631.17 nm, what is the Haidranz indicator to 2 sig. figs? -11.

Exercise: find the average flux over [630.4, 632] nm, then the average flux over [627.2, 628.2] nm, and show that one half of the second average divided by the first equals 0.50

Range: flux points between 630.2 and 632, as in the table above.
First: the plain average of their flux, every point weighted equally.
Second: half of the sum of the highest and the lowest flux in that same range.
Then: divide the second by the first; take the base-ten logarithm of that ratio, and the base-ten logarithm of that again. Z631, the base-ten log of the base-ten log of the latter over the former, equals -3.1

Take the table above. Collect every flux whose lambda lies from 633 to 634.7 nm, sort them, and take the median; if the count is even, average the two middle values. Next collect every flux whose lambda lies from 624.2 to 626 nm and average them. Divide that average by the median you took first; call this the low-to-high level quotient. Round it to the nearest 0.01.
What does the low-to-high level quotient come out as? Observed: 0.91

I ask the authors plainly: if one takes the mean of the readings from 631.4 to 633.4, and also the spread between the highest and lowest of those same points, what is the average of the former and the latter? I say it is 44.0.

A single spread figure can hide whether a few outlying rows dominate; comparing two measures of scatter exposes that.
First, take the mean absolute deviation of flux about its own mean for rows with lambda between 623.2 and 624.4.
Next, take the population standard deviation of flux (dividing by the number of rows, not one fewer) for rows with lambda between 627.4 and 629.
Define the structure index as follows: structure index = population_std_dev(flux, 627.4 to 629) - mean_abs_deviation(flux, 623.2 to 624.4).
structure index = -1.7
